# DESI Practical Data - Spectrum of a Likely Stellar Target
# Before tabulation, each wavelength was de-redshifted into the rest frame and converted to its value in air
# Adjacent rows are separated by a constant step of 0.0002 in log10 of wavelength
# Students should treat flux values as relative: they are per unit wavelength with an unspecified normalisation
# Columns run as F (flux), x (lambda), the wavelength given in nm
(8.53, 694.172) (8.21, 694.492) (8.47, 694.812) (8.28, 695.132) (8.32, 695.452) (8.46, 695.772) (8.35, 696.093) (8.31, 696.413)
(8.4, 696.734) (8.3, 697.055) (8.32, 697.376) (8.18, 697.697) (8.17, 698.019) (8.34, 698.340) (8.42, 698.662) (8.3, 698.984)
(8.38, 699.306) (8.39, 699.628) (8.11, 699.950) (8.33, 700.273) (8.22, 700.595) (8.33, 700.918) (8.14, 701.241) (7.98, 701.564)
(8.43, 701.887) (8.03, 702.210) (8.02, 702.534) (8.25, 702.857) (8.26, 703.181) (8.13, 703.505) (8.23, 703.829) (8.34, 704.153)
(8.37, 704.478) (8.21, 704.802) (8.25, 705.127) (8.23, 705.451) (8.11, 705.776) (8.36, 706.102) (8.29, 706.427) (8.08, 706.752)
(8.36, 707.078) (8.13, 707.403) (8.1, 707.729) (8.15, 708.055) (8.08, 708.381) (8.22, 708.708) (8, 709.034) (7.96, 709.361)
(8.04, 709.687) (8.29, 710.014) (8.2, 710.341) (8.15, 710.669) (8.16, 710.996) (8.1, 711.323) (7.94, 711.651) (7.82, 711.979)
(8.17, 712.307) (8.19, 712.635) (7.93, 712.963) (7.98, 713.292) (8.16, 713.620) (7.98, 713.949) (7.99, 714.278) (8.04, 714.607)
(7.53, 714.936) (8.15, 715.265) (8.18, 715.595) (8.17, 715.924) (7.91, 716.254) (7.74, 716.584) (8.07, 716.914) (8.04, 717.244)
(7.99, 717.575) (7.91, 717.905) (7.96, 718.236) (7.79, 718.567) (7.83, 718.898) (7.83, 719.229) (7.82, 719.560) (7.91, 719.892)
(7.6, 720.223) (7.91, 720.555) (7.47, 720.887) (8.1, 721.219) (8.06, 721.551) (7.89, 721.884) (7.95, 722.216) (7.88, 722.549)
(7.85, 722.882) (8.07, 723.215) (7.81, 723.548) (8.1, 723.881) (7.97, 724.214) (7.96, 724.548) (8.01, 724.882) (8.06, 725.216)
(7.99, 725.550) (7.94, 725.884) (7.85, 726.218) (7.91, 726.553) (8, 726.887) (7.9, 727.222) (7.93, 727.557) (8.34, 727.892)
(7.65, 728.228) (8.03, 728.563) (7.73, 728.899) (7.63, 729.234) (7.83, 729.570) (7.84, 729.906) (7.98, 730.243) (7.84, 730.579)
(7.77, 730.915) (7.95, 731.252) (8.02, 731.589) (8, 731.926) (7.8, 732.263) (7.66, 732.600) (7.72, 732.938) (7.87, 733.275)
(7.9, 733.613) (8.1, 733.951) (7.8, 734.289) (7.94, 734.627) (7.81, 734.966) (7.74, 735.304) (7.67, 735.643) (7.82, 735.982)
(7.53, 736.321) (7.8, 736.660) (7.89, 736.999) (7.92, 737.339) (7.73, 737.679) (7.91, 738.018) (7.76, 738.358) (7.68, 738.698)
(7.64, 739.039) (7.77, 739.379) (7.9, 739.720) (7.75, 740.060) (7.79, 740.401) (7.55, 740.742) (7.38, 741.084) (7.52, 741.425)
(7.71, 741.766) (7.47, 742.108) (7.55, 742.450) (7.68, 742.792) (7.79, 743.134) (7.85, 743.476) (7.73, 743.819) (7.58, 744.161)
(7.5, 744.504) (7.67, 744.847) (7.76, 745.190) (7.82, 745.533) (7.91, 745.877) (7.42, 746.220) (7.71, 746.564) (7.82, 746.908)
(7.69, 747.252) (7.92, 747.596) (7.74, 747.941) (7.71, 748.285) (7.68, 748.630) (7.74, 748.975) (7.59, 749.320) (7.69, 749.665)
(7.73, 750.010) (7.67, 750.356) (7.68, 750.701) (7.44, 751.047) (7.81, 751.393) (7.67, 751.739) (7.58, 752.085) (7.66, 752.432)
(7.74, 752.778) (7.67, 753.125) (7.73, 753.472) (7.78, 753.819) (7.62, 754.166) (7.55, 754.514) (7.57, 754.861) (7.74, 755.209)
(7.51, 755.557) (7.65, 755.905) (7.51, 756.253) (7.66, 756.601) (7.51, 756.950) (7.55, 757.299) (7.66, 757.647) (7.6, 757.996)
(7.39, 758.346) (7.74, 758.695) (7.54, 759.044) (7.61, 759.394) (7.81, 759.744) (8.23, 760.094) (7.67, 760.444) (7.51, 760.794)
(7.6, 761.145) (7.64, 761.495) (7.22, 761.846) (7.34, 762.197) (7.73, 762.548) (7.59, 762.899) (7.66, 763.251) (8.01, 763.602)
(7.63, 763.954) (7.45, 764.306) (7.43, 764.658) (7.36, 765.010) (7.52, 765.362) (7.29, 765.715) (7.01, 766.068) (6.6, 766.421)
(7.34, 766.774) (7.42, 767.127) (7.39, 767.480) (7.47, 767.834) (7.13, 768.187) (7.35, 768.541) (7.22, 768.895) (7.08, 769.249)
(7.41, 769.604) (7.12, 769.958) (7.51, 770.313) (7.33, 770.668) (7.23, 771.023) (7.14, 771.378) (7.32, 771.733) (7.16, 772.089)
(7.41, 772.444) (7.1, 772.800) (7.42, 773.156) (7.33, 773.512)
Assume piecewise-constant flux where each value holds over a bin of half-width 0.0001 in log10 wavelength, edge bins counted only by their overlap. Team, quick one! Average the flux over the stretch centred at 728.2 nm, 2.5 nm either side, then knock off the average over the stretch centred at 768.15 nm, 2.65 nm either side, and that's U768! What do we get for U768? 0.65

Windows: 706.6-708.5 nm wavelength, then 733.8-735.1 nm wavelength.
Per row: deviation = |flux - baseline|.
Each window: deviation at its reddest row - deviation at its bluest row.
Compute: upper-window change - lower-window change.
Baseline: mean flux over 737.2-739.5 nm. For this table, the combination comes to -0.29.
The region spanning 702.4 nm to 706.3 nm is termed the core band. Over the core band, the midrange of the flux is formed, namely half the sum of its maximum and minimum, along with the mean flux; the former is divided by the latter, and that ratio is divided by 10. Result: 0.100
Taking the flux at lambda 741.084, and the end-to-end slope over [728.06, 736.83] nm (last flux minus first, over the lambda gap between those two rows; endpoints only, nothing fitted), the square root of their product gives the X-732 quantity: 0.36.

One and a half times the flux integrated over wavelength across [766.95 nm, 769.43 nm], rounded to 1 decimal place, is 27.1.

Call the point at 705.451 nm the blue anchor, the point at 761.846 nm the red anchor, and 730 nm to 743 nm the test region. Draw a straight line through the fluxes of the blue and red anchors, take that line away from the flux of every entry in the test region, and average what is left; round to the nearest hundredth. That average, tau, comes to 0.10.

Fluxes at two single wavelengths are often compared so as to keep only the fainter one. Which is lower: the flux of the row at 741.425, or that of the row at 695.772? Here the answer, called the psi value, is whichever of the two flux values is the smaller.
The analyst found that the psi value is 7.52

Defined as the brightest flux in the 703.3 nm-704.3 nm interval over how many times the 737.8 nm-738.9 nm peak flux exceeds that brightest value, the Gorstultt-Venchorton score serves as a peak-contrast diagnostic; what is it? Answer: 8.8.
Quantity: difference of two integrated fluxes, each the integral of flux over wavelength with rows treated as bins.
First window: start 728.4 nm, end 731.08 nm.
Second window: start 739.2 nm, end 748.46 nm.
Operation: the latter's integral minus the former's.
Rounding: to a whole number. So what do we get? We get 50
